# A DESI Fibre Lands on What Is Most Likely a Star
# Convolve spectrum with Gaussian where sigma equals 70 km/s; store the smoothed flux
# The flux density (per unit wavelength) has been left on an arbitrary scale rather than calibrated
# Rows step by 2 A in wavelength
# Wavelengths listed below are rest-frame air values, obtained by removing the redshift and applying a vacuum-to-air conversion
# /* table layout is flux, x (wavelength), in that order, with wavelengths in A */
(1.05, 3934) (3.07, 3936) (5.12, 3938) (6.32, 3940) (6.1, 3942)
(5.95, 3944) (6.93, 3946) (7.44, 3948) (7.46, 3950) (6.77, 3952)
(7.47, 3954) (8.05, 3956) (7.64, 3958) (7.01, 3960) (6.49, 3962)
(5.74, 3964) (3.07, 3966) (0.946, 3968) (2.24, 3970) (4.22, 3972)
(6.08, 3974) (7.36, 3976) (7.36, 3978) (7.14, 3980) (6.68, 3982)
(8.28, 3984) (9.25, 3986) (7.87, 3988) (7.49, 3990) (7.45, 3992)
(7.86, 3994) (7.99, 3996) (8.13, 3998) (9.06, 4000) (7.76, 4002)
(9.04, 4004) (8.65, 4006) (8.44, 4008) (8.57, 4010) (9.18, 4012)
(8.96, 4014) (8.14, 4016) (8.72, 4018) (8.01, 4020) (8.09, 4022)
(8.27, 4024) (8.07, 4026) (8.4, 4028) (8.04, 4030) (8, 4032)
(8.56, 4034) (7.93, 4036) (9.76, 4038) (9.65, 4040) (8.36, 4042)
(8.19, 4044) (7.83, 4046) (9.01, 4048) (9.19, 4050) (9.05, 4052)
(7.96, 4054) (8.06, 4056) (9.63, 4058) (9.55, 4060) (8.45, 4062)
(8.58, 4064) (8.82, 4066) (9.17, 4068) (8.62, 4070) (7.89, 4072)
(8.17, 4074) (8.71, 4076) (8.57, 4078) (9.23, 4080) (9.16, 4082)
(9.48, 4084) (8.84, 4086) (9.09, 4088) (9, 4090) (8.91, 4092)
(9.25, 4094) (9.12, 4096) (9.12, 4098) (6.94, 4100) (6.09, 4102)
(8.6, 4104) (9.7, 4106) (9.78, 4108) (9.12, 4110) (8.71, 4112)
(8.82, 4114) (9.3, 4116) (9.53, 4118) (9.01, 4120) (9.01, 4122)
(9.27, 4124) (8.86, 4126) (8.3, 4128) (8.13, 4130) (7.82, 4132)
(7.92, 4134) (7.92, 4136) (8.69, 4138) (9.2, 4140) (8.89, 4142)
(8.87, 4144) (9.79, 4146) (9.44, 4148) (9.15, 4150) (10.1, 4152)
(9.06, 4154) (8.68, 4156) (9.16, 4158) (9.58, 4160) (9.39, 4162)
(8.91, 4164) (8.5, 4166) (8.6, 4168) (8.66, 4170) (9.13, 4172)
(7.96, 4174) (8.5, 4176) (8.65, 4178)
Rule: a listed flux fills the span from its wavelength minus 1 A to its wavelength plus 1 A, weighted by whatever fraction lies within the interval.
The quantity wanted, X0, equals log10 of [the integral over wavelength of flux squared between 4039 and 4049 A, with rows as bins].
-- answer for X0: 2.87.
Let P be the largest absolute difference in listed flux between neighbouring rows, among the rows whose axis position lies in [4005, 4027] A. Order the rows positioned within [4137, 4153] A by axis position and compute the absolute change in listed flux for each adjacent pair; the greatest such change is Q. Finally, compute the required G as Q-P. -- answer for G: 0.1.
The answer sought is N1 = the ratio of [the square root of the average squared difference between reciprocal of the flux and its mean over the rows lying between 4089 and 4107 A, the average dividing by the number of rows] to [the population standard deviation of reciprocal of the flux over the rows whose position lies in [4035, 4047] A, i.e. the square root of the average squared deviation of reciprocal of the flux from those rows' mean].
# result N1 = 1.9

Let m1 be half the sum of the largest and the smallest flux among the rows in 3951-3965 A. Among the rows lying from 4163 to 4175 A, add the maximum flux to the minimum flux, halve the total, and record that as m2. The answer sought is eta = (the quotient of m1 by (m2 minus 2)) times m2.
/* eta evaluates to 9.0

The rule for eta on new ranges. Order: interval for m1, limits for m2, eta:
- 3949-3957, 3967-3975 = 17.2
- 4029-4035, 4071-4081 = 10.8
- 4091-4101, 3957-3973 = 15.2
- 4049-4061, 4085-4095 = 11.3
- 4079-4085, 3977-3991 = 12.4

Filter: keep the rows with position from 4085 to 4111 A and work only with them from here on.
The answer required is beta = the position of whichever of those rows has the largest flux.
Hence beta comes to 4108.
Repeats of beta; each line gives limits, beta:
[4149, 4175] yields 4152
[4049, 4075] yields 4058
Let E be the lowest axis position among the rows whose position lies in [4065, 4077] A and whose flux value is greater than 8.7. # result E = 4066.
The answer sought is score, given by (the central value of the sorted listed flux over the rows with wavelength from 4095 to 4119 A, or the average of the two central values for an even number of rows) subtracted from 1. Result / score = -8.1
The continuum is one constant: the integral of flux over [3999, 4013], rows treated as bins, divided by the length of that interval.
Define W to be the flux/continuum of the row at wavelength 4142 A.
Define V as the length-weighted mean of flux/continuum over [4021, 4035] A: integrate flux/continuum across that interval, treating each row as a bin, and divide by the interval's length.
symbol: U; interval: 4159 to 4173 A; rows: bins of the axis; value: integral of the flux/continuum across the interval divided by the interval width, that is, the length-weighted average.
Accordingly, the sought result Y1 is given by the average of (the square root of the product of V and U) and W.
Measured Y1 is 1.01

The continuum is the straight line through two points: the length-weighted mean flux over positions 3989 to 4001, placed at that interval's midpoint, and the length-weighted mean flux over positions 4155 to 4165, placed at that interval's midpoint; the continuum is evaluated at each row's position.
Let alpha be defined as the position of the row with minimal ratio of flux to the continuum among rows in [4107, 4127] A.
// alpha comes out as 4112 A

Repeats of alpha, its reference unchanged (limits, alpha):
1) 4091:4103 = 4102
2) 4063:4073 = 4072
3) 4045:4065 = 4046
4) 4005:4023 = 4020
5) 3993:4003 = 4002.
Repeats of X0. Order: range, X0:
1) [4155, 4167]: 2.99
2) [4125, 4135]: 2.83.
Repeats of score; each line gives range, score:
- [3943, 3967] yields -6.0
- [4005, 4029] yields -7.4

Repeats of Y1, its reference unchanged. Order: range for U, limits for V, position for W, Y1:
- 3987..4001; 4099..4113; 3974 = 0.82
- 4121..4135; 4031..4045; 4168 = 0.99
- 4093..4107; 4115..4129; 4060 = 1.05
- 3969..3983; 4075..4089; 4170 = 0.92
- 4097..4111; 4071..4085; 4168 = 0.99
